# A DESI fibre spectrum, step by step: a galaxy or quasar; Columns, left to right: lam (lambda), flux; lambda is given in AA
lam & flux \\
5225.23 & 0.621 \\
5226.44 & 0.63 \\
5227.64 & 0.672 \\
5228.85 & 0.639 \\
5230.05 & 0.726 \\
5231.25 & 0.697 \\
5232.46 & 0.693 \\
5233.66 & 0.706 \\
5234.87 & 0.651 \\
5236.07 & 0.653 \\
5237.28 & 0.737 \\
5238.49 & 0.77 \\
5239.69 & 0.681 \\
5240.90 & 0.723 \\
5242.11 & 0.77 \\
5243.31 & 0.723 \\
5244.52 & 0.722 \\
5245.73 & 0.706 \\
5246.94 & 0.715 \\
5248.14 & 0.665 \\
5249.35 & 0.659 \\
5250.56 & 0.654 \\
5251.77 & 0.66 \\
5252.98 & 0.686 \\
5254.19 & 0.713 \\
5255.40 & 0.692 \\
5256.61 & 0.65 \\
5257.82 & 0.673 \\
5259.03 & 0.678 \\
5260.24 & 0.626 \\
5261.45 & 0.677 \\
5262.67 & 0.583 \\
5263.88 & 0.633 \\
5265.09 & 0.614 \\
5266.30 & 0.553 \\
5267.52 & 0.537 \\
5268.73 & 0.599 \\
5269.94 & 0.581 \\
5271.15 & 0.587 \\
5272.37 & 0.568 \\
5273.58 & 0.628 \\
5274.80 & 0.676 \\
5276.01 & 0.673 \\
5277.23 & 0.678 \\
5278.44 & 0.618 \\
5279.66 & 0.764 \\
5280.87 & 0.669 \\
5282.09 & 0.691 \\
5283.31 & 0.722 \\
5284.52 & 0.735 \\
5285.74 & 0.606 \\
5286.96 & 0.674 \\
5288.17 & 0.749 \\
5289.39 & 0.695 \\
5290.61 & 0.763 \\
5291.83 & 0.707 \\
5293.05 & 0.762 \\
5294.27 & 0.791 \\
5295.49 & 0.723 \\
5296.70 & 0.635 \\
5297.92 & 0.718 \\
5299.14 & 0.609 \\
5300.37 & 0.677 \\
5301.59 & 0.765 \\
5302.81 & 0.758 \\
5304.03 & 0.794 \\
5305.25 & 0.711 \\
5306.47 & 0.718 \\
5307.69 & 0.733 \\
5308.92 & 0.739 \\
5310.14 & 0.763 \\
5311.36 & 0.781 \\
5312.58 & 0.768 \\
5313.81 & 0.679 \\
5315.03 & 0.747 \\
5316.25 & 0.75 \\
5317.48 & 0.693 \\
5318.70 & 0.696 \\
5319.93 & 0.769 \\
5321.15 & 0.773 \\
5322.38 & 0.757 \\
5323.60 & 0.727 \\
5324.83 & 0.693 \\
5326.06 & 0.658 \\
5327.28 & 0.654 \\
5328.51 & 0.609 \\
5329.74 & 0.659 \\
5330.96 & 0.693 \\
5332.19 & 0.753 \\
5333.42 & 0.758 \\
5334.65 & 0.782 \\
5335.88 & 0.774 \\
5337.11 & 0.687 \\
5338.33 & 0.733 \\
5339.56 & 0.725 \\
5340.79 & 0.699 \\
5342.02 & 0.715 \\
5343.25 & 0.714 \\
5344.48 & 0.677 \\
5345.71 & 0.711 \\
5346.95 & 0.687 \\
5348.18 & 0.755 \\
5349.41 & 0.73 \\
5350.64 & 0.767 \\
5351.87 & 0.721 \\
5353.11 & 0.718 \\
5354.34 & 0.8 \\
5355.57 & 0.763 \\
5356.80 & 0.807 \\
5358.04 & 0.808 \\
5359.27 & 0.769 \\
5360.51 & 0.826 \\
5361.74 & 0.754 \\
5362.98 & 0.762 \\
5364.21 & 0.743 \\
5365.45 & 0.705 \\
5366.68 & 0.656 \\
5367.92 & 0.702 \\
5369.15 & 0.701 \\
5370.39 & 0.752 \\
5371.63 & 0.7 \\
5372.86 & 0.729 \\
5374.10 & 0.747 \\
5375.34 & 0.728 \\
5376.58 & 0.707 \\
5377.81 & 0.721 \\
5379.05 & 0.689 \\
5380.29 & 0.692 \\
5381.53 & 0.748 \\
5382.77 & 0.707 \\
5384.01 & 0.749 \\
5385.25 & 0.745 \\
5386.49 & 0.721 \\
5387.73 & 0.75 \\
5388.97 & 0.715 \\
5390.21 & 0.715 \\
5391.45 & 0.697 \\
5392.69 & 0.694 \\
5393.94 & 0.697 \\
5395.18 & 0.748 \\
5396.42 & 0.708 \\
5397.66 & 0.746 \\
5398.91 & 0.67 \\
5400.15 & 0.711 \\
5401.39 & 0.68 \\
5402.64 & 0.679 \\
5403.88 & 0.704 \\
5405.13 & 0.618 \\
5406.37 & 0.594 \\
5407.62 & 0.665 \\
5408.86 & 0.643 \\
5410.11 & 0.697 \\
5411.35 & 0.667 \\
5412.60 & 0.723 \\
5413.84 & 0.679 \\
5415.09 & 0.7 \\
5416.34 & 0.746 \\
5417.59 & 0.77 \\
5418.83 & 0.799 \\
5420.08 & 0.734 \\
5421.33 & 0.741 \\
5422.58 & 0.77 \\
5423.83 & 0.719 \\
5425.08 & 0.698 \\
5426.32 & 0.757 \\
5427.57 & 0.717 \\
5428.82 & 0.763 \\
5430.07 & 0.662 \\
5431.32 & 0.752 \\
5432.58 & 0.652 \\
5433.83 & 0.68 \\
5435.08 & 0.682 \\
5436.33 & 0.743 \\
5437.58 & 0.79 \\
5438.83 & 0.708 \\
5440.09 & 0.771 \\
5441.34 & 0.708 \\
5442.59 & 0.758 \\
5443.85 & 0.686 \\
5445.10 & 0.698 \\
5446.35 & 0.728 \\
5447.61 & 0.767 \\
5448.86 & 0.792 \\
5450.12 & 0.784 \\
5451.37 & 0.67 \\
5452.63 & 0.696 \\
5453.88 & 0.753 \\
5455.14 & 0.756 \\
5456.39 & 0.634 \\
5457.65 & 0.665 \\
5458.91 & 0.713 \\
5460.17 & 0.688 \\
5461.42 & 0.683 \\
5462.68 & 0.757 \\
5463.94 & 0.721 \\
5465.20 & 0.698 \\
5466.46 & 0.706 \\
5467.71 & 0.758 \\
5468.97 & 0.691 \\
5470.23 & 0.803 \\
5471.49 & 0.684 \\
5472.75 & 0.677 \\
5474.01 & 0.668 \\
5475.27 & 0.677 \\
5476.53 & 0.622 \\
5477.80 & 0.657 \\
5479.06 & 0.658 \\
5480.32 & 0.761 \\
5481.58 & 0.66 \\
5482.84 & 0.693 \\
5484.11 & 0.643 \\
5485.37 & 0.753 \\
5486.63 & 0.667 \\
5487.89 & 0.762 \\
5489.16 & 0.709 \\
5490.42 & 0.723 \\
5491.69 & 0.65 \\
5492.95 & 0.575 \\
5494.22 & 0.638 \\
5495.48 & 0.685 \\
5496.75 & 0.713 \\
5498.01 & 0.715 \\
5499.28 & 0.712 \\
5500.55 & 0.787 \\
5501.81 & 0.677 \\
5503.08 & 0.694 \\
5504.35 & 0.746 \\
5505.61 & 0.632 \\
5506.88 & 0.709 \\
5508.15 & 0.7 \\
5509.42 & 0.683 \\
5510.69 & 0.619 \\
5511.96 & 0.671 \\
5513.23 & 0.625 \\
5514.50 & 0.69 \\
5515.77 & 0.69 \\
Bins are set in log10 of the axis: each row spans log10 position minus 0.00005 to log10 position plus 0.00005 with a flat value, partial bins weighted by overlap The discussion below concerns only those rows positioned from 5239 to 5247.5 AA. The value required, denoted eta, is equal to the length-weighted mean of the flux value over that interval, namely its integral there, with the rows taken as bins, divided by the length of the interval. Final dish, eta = 0.72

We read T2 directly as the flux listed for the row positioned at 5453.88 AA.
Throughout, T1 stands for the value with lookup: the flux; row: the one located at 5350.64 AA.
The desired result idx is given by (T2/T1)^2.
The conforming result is 0.96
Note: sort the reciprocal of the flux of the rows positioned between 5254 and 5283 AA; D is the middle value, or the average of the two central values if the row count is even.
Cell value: 1.56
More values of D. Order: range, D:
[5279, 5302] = 1.39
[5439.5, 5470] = 1.41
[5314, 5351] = 1.39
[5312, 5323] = 1.33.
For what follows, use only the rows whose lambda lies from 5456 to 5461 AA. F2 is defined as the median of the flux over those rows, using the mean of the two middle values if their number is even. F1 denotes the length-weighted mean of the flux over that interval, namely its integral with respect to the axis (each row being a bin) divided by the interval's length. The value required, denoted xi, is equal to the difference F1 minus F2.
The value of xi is 0.001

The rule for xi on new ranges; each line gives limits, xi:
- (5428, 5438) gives 0.001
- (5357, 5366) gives 0.006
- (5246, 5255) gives 0.015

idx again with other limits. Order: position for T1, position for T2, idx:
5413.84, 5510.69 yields 0.83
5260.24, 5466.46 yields 1.27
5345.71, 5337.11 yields 0.93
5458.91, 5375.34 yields 1.04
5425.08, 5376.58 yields 1.03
